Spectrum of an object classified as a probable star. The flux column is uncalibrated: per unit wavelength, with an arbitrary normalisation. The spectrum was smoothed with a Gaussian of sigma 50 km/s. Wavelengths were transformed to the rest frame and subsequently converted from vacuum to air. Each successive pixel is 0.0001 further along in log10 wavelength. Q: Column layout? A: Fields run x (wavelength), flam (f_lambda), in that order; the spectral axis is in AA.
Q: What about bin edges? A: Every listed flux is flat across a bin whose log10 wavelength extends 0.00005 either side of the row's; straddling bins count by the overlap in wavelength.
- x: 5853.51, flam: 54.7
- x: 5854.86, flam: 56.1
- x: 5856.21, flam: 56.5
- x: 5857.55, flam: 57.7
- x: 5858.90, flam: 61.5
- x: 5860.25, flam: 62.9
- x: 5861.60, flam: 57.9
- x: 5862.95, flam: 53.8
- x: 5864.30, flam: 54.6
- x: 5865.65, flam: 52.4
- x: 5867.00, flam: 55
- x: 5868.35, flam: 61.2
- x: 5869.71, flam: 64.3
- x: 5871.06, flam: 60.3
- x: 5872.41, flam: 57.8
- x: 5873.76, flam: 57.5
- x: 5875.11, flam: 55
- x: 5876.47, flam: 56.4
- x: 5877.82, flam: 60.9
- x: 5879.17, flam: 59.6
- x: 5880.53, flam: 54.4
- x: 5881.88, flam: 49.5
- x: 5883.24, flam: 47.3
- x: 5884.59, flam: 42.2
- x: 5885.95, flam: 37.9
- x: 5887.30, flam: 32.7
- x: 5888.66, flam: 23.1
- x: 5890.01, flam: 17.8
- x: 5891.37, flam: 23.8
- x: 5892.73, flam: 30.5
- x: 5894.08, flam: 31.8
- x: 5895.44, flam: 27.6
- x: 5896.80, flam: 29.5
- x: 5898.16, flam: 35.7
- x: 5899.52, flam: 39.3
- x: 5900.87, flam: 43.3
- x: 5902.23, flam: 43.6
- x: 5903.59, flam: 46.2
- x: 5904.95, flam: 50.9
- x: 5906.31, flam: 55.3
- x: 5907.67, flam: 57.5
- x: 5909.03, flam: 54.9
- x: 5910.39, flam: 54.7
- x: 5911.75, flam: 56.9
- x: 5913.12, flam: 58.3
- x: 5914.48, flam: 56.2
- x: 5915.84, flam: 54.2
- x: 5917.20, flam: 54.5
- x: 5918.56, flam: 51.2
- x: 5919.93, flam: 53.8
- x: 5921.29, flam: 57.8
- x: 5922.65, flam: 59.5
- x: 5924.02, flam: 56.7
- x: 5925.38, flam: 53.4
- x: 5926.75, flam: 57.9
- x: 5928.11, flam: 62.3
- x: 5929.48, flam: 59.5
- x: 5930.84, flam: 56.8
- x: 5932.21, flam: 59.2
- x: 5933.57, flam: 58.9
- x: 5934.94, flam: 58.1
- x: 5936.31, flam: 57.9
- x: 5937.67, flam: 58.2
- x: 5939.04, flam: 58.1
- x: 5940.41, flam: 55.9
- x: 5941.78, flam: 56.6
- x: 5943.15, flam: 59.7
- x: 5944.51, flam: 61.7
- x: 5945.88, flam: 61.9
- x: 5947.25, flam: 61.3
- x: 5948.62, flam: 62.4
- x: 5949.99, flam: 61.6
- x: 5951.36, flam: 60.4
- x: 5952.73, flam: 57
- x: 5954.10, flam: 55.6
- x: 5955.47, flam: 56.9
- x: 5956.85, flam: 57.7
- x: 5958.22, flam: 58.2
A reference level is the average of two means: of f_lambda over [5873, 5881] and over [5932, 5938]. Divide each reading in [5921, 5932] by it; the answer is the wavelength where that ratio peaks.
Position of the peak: 5928.11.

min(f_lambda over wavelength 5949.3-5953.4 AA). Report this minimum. 57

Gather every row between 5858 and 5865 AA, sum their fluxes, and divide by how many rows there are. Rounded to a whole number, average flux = 58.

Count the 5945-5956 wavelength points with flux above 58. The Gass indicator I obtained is 5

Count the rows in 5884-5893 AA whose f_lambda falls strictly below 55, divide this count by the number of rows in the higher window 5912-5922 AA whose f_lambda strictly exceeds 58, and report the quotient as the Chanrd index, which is 7.0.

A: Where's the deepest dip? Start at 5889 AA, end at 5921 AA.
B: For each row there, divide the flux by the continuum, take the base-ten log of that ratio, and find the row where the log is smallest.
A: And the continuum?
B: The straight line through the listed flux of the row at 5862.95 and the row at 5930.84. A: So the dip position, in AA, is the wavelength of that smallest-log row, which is 5890.01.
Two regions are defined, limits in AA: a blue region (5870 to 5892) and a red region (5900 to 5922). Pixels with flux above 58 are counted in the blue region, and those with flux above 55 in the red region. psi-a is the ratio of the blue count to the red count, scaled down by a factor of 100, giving 0.005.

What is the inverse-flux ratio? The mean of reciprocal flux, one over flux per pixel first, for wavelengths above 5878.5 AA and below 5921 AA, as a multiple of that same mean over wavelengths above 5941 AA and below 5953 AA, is 1.50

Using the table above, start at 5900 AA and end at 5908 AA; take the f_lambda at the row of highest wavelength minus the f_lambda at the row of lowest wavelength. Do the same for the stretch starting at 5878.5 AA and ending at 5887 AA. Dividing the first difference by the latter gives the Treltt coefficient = -0.7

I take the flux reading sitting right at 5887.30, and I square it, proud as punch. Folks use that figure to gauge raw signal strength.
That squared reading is 1069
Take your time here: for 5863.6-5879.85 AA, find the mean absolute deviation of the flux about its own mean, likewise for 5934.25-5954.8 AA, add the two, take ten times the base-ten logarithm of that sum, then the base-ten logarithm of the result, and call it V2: 0.84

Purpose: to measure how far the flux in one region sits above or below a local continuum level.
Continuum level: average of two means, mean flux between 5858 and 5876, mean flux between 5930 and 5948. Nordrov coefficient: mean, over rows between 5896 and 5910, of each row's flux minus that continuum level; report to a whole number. -13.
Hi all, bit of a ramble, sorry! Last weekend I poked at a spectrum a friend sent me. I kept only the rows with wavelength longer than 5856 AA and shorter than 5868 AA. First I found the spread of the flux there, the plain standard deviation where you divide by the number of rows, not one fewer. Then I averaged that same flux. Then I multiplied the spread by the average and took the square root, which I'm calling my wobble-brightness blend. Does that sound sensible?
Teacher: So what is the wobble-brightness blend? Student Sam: 13.7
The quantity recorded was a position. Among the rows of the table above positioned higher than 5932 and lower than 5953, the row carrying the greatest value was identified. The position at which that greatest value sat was 5948.62 AA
